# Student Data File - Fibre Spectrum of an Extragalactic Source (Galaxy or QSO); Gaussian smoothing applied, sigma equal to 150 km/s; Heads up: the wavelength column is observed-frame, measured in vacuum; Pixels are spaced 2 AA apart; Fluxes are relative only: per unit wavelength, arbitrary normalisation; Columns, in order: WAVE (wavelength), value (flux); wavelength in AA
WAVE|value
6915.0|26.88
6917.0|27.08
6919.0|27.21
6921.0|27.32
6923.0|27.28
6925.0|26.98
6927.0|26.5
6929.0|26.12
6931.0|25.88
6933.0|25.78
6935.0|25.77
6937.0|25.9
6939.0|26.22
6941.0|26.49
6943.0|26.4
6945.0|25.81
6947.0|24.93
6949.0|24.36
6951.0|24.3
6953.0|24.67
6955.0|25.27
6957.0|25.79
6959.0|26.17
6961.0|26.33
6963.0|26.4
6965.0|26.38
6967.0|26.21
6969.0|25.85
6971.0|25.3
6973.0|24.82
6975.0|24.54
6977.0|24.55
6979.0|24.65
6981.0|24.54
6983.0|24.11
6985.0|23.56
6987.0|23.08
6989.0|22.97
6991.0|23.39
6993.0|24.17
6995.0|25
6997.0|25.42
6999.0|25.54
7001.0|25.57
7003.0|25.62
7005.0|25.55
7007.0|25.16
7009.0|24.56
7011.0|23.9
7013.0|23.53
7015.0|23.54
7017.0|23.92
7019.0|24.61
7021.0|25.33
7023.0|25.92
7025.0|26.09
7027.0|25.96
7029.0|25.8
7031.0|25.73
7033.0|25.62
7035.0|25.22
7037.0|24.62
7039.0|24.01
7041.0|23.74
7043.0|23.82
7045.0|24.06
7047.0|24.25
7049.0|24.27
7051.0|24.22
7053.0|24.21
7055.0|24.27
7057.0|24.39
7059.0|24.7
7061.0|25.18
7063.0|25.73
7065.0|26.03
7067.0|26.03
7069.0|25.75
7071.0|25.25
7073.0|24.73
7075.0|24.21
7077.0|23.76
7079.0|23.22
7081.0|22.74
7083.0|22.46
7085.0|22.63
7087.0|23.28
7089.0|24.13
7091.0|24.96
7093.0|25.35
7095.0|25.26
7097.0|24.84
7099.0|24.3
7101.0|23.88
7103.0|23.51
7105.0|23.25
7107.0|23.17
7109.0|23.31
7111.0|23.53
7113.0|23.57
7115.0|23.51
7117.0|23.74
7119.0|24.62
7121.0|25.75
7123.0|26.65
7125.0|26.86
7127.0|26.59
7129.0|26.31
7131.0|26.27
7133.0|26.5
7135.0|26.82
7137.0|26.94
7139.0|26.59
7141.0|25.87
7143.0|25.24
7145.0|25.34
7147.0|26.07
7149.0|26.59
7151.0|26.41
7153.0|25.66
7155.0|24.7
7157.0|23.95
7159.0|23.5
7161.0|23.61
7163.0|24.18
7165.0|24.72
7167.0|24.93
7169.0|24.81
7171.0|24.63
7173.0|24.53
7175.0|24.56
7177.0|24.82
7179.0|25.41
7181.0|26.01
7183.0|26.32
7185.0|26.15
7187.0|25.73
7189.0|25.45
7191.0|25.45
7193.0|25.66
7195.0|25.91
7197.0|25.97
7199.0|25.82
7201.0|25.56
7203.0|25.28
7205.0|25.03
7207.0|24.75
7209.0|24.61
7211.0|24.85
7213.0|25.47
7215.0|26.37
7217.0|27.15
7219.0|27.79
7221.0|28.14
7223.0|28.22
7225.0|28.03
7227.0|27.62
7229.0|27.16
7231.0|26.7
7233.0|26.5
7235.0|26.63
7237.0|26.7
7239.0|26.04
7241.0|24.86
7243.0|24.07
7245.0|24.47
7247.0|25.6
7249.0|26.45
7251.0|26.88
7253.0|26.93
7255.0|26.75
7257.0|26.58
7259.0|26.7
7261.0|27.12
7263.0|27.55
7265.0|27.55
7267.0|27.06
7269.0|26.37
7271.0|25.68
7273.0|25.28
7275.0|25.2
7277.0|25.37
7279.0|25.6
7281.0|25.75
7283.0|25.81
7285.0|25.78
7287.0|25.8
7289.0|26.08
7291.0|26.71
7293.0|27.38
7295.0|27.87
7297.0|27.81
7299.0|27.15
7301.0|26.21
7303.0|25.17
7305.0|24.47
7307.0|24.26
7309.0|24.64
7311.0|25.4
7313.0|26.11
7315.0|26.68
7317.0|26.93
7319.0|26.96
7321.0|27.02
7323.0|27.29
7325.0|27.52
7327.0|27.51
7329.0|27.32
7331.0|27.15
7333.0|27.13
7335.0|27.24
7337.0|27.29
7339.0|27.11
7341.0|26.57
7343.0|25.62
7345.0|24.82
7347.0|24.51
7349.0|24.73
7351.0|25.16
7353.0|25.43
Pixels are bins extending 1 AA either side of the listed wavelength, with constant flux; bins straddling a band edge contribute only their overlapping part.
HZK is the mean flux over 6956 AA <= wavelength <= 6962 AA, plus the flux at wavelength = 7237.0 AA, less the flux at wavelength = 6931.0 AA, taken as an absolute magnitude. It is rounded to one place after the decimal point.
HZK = 26.9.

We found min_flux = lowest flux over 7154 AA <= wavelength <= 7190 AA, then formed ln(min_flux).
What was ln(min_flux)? 3.16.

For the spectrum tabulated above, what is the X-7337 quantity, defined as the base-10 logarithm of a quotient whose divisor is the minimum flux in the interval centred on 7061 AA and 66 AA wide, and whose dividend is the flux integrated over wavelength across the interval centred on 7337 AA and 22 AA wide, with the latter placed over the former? 1.42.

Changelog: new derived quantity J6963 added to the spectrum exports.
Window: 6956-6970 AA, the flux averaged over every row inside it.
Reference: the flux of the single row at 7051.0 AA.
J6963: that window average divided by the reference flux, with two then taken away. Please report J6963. -0.92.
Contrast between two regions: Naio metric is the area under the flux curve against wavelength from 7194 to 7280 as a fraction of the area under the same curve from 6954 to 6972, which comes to 4.8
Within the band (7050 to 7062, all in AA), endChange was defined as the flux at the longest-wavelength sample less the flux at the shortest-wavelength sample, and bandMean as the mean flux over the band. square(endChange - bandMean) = 554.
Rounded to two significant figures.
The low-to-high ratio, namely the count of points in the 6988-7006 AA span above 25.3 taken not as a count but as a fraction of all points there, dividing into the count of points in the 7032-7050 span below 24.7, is 13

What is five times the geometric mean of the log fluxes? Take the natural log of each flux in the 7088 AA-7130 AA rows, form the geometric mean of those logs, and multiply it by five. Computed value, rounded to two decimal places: 16.01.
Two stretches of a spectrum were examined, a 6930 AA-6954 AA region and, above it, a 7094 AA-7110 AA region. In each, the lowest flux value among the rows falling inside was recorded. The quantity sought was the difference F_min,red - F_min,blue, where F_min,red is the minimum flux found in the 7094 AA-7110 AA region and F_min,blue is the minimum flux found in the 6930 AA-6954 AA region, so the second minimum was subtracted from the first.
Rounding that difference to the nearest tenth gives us -1.1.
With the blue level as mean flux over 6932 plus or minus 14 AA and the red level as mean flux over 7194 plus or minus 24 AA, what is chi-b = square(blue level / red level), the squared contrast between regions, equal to 1.07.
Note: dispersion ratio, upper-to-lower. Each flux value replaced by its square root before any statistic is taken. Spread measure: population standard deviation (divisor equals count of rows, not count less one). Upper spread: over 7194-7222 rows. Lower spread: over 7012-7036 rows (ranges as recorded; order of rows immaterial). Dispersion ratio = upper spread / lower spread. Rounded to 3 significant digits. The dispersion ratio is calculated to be 1.12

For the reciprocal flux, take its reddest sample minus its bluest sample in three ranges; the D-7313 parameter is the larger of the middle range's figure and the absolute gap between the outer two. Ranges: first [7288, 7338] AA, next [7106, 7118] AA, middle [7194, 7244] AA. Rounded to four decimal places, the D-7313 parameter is 0.0030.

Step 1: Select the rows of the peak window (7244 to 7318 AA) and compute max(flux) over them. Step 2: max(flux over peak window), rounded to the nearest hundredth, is 27.87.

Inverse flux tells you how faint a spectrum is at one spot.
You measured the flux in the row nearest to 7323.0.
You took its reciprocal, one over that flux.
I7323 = 0.0366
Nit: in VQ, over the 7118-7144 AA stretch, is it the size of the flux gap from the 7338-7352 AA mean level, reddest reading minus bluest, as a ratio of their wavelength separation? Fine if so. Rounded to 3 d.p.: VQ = -0.026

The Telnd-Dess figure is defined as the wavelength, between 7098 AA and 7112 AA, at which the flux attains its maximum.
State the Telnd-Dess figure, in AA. 7099.0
